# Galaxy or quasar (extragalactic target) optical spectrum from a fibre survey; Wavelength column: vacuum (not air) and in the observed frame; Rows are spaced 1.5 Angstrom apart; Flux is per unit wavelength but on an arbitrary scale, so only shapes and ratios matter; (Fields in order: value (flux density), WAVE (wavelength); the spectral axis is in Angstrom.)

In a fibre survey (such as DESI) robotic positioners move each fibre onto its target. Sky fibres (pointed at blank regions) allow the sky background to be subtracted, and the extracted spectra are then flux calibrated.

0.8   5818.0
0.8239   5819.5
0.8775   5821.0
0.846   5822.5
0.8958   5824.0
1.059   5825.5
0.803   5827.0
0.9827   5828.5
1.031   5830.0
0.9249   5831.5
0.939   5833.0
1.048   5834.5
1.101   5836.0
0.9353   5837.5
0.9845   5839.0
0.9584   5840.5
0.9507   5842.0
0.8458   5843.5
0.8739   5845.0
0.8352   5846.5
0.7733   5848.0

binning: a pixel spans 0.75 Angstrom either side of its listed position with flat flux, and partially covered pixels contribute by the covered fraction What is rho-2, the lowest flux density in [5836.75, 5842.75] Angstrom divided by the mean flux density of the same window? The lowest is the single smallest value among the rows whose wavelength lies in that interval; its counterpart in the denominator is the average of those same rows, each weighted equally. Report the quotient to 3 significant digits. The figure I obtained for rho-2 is 0.977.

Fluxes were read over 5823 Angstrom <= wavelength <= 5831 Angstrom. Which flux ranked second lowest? 0.8958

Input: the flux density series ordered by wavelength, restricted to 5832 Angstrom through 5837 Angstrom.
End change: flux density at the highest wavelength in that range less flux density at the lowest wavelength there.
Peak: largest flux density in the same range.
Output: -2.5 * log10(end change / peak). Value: 2.1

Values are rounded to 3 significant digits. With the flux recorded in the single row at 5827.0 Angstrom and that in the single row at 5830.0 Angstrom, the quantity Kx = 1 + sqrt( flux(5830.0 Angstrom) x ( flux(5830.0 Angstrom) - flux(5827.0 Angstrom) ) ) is 1.48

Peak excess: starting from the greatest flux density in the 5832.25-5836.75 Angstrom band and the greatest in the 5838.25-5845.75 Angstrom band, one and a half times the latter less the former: 0.38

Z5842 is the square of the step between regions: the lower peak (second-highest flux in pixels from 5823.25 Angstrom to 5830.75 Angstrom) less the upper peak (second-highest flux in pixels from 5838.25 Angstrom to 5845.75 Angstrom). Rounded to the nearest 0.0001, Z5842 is 0.0053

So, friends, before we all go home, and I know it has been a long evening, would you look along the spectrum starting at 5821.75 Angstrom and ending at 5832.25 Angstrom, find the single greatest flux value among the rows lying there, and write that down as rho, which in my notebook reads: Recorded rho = 1.059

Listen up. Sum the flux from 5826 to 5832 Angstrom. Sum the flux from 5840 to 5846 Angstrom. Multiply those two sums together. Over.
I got 13.6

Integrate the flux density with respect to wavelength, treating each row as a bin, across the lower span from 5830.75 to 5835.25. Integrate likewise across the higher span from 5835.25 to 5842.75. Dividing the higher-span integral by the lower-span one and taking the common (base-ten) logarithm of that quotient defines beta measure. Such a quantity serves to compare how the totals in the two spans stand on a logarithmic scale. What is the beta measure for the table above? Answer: 0.23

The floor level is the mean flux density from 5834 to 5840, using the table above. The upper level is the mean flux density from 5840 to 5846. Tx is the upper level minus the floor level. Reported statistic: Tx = -0.11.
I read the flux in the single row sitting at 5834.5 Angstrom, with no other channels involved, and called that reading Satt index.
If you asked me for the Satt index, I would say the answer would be 1.048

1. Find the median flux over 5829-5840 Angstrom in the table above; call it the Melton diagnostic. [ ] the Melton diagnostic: 0.98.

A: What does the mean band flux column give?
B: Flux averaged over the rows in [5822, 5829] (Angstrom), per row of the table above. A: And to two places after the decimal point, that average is 0.92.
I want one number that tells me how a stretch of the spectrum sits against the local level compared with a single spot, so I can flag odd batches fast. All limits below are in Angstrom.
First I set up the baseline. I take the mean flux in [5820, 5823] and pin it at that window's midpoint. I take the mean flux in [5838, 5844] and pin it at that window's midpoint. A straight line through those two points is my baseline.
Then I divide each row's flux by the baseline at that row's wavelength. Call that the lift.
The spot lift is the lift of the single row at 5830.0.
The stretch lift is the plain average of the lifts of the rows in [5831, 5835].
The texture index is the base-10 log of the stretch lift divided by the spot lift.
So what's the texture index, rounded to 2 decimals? -0.03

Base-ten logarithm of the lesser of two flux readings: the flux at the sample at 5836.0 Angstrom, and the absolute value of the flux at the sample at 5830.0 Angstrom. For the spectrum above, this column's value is 0.013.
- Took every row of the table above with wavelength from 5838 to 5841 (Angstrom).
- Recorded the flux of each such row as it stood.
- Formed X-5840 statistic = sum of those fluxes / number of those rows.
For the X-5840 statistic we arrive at 0.97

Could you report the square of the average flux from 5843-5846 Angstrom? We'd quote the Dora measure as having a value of 0.74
